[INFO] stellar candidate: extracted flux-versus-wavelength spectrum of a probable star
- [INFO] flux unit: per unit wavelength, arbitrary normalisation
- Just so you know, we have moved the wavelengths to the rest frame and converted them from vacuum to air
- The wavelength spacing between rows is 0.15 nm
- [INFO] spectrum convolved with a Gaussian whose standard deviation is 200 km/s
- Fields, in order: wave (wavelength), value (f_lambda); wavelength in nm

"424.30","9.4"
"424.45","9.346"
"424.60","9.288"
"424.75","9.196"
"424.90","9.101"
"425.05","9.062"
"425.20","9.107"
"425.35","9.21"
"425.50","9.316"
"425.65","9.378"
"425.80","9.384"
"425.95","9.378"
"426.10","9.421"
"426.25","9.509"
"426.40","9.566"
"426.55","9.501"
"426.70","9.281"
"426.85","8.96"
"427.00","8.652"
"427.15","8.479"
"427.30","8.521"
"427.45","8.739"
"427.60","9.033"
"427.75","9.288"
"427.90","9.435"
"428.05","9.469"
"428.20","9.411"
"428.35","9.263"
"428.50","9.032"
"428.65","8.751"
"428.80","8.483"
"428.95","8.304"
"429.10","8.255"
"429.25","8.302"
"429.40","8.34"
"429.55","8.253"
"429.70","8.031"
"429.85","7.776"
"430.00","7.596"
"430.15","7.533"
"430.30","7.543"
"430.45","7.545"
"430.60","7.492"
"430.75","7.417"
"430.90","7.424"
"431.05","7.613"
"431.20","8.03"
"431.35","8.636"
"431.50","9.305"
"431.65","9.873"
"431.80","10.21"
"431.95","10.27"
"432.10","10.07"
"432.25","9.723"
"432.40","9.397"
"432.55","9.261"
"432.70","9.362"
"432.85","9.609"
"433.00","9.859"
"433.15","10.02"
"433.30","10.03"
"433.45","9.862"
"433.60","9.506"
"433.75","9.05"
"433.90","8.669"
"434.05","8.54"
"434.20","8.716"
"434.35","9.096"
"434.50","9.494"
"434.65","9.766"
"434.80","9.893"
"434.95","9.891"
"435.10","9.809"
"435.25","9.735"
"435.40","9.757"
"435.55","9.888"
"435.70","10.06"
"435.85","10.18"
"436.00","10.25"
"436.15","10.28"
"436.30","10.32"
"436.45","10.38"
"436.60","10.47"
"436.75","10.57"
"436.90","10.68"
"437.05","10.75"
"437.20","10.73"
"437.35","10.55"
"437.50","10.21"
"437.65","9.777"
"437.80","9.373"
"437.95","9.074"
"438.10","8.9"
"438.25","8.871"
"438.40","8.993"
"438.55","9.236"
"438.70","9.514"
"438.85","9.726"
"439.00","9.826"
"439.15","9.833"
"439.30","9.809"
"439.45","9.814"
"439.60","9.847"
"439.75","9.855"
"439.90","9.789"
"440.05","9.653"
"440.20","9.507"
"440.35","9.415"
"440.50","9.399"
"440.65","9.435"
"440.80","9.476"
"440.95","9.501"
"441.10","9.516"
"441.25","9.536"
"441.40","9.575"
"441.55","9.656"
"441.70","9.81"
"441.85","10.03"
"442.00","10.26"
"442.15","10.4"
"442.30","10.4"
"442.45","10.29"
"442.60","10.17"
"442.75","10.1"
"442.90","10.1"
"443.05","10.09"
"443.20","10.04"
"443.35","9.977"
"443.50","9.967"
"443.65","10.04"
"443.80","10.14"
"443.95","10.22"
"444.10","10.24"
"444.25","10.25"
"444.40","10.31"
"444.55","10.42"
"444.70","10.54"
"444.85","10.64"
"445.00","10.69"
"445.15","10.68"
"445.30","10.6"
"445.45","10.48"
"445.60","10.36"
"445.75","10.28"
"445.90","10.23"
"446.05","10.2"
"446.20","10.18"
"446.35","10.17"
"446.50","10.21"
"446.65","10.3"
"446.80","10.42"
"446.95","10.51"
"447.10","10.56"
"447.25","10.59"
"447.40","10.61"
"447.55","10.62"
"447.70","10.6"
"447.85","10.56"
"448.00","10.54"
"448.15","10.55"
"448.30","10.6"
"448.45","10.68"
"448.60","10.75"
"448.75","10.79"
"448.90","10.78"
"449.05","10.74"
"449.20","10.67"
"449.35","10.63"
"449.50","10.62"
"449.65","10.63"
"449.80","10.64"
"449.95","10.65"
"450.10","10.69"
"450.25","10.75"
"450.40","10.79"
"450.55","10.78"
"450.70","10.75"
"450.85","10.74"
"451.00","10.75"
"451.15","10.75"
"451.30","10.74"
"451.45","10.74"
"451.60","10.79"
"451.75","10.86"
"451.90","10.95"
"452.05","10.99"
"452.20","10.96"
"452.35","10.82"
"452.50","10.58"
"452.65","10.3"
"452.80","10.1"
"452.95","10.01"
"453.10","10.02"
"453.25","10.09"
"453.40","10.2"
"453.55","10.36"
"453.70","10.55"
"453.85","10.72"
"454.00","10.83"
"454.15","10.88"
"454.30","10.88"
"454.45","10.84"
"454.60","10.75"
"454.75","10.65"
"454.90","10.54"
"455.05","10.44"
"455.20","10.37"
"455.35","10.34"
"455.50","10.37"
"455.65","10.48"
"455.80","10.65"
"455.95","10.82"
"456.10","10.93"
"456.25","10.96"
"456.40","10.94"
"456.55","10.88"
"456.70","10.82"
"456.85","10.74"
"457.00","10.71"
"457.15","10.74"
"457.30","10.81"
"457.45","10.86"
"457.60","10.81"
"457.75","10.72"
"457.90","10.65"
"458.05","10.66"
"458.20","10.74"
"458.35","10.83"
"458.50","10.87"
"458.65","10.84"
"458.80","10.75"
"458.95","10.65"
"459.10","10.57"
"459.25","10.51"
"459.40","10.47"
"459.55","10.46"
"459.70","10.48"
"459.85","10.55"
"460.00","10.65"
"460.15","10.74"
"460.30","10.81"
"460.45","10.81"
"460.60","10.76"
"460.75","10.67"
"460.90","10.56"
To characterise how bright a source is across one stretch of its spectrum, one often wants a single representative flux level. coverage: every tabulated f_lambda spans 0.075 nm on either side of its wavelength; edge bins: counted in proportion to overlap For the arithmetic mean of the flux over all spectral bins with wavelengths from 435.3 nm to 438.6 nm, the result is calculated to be 10.0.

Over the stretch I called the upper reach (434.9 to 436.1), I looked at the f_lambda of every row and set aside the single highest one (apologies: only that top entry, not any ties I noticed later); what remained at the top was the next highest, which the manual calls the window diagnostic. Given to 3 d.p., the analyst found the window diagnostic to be 10.180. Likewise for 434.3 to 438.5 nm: 10.730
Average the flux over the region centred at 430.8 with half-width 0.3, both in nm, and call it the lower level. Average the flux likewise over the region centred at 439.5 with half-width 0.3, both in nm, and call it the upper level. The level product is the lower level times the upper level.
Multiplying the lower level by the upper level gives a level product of 74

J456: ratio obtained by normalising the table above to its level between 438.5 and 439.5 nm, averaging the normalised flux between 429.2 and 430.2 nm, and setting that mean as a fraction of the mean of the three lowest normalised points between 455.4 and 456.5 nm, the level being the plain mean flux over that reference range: 0.76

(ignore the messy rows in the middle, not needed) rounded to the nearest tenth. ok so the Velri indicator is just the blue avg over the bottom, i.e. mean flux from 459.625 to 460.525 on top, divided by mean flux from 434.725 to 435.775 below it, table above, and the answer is 1.1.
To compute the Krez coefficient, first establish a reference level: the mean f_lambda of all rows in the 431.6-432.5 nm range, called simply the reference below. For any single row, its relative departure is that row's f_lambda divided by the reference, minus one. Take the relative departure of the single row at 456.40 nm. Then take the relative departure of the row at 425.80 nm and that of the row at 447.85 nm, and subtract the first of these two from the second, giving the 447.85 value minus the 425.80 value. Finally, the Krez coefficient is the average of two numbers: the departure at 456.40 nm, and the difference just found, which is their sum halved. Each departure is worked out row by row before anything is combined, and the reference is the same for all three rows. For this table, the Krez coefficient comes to 0.11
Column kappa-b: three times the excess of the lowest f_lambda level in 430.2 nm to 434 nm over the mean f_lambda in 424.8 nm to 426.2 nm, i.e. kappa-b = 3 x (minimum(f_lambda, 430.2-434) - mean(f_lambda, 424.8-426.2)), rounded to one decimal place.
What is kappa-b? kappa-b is -5.5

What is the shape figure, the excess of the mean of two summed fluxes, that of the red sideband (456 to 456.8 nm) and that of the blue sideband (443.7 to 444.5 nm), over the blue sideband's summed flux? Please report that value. 1.7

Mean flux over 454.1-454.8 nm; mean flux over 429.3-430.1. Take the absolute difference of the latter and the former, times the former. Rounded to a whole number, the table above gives 30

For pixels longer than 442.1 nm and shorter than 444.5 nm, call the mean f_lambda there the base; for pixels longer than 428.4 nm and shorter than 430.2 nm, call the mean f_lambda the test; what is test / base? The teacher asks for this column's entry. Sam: 0.81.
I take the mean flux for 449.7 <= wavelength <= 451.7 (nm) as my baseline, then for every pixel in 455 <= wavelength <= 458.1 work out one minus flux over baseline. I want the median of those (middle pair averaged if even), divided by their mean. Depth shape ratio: -0.13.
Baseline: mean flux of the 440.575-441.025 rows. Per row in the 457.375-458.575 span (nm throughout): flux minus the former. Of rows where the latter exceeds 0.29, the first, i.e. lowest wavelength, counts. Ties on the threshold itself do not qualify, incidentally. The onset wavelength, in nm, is 457.45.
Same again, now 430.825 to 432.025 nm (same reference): 431.65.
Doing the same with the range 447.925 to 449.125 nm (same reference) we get 448.00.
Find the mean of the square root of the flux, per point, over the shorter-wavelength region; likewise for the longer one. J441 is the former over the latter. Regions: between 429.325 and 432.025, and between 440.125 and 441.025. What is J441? 0.93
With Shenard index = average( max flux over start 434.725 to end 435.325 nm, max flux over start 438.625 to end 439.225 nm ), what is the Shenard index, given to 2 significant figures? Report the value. 9.9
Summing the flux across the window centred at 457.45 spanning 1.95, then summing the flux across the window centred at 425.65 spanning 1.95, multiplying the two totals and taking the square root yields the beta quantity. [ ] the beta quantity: 130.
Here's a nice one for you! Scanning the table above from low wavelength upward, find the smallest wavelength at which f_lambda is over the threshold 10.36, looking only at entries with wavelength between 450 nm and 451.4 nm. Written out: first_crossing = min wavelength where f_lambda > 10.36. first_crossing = 450.10 nm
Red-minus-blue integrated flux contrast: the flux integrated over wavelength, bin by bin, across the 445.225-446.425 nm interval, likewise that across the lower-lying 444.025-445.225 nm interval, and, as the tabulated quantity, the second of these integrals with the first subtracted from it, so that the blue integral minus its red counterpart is 0.2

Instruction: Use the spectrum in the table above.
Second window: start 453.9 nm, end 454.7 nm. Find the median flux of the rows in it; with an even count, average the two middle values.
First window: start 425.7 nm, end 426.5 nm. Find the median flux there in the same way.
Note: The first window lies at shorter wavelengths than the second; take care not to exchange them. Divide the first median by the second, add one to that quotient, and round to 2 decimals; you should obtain 1.87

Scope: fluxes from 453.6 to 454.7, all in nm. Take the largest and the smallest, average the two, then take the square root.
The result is 3.27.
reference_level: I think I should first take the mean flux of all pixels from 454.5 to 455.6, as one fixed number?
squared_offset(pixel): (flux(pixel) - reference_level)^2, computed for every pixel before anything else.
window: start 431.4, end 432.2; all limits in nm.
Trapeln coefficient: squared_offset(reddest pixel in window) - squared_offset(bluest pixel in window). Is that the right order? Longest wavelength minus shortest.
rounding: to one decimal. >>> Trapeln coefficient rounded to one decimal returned -1.2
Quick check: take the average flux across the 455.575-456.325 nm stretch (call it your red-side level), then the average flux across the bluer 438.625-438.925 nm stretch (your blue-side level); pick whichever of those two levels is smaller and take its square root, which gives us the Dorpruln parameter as 3.102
